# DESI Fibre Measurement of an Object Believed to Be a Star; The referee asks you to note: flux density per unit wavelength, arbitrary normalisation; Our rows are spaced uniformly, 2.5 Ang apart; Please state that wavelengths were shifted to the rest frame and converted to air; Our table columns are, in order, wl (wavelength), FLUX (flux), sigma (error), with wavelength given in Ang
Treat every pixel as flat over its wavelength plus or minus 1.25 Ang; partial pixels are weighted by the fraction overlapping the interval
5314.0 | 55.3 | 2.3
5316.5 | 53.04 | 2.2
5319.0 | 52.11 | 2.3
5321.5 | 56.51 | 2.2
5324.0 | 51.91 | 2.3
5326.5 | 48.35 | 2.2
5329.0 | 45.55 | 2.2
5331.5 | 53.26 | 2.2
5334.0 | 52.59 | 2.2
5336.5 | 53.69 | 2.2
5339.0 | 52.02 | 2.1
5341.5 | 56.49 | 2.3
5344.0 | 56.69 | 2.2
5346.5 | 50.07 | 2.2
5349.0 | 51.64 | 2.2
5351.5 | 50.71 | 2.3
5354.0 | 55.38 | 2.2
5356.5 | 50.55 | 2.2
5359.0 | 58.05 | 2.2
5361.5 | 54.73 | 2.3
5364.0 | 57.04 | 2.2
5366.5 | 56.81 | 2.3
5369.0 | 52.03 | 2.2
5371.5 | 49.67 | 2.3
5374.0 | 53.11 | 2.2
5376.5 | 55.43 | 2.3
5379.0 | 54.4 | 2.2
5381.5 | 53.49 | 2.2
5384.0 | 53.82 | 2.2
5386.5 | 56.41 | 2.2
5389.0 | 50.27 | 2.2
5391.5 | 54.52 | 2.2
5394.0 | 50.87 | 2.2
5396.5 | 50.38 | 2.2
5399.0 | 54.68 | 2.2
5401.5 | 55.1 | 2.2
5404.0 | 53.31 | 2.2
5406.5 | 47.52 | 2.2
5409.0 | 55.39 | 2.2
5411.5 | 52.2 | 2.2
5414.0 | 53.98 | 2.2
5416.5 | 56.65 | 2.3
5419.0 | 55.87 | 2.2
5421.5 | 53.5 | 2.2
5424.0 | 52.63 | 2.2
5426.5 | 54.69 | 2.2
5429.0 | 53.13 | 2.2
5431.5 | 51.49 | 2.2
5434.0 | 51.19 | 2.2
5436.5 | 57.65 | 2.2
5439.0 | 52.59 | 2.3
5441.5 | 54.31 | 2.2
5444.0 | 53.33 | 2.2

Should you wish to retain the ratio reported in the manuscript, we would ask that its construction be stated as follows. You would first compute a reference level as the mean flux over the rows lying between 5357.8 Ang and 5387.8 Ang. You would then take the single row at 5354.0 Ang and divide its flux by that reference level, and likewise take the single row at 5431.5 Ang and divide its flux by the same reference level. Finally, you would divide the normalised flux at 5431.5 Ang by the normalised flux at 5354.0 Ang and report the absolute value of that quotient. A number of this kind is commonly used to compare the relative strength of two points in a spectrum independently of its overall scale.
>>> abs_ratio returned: 0.93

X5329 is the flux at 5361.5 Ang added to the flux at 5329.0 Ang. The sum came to 100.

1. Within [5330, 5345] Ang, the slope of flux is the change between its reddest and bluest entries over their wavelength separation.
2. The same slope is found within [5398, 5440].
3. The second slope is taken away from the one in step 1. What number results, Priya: 0.33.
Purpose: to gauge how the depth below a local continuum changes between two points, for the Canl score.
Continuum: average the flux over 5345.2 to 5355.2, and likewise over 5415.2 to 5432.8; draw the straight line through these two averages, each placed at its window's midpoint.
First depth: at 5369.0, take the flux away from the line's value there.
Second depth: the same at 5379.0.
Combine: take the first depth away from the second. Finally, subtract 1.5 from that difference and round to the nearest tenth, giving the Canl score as -3.6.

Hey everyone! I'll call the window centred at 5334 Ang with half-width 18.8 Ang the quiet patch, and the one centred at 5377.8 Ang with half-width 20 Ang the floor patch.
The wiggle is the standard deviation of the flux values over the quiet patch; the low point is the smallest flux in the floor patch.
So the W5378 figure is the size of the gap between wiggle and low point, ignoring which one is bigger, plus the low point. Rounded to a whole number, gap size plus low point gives 96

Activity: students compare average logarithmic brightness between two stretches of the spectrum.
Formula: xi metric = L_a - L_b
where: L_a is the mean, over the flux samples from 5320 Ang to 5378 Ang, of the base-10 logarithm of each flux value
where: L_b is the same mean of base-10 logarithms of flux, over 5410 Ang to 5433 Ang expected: -0.006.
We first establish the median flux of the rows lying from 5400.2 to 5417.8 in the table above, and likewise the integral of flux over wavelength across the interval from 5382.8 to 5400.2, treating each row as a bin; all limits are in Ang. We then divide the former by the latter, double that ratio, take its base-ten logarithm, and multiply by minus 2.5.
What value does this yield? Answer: 2.33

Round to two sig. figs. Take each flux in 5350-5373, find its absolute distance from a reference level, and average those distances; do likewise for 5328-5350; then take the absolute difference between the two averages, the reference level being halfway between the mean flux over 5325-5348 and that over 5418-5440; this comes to 0.56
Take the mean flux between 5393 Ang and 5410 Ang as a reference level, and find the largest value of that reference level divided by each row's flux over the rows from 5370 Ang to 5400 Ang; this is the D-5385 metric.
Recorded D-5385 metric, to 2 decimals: 1.06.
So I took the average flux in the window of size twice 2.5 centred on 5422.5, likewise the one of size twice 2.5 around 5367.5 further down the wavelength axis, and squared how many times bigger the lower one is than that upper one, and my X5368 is 1.05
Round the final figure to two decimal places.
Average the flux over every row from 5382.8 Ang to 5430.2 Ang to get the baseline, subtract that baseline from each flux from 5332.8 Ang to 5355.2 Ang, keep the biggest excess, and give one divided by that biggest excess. 0.31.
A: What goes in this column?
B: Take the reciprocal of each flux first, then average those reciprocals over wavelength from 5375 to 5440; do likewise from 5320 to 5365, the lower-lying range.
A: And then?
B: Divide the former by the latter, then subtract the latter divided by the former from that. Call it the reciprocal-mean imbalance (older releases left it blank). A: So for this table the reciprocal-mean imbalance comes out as -0.02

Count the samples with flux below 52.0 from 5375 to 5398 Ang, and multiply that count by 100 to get 300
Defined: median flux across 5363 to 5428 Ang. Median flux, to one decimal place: 53.9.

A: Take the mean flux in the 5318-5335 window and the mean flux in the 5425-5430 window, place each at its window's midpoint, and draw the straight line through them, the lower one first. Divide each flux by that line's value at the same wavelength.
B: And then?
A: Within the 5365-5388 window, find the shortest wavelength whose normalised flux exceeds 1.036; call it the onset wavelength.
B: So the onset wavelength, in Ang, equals 5366.5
